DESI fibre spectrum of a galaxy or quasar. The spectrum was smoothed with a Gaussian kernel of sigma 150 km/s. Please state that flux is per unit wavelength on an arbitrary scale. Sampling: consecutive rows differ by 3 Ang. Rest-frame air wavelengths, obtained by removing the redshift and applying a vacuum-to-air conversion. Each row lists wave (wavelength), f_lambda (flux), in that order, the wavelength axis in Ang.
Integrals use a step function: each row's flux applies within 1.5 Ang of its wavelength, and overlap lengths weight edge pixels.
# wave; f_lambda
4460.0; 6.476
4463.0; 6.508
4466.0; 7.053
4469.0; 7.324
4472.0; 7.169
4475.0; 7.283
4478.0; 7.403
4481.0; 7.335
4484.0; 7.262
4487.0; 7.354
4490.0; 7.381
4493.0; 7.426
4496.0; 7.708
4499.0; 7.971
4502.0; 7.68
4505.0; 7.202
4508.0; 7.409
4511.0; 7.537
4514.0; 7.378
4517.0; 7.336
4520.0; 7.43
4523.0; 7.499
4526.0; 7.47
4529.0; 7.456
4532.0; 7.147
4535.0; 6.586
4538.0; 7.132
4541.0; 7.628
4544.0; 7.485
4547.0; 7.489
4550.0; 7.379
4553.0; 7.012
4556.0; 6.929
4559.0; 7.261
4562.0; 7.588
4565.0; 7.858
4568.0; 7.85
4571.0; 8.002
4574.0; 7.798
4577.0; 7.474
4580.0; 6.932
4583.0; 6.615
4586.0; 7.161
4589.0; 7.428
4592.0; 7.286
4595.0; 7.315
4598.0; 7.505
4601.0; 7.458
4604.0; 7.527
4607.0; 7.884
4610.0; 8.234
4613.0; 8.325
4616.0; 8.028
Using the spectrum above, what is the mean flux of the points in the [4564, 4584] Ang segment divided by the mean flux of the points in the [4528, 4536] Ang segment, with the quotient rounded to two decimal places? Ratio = 1.06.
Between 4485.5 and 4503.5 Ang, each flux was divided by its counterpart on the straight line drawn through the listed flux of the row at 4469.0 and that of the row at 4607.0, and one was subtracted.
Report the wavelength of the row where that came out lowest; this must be 4487.0 Ang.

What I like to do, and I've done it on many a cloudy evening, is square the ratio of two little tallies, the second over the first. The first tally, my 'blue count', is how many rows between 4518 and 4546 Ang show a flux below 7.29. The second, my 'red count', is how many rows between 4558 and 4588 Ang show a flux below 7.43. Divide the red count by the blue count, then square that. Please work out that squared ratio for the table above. 1.8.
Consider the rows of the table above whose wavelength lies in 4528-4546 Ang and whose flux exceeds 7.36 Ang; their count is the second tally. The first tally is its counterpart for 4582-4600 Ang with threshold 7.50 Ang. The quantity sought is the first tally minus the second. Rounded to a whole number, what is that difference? -2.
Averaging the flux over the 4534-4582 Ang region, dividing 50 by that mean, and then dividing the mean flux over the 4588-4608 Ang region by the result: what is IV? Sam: 1.11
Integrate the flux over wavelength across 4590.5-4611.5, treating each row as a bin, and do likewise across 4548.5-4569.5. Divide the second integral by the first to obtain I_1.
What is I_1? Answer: 0.97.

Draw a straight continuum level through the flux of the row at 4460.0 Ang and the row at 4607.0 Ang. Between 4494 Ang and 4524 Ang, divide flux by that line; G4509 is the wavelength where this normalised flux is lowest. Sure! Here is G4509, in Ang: 4505.0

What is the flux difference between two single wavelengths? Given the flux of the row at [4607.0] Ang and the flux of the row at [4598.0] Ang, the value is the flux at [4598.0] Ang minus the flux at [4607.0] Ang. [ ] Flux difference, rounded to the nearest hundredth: -0.38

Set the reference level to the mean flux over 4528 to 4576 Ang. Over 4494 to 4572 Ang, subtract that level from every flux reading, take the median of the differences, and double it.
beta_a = 0.10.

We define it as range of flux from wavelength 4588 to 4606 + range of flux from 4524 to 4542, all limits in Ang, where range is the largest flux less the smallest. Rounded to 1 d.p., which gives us 1.3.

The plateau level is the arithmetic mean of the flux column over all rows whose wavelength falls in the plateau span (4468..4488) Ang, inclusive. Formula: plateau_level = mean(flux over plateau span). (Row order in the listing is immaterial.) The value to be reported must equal 7.30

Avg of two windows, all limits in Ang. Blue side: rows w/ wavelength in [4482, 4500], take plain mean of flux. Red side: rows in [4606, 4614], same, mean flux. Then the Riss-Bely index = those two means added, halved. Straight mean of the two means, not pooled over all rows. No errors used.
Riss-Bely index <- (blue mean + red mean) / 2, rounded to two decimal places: 7.83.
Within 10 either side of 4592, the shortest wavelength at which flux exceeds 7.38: 4589.0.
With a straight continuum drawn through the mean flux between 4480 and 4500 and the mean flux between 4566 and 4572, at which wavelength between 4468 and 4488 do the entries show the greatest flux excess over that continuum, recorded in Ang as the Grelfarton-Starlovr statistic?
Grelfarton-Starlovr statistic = 4478.0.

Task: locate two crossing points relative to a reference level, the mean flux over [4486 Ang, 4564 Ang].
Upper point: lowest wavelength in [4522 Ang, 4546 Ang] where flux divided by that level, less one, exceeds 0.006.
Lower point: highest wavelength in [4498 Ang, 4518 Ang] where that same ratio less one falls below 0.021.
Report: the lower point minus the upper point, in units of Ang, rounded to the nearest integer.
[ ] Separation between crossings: -6 Ang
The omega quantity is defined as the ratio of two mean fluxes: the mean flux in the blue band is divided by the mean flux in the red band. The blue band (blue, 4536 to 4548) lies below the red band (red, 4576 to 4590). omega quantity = 1.04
